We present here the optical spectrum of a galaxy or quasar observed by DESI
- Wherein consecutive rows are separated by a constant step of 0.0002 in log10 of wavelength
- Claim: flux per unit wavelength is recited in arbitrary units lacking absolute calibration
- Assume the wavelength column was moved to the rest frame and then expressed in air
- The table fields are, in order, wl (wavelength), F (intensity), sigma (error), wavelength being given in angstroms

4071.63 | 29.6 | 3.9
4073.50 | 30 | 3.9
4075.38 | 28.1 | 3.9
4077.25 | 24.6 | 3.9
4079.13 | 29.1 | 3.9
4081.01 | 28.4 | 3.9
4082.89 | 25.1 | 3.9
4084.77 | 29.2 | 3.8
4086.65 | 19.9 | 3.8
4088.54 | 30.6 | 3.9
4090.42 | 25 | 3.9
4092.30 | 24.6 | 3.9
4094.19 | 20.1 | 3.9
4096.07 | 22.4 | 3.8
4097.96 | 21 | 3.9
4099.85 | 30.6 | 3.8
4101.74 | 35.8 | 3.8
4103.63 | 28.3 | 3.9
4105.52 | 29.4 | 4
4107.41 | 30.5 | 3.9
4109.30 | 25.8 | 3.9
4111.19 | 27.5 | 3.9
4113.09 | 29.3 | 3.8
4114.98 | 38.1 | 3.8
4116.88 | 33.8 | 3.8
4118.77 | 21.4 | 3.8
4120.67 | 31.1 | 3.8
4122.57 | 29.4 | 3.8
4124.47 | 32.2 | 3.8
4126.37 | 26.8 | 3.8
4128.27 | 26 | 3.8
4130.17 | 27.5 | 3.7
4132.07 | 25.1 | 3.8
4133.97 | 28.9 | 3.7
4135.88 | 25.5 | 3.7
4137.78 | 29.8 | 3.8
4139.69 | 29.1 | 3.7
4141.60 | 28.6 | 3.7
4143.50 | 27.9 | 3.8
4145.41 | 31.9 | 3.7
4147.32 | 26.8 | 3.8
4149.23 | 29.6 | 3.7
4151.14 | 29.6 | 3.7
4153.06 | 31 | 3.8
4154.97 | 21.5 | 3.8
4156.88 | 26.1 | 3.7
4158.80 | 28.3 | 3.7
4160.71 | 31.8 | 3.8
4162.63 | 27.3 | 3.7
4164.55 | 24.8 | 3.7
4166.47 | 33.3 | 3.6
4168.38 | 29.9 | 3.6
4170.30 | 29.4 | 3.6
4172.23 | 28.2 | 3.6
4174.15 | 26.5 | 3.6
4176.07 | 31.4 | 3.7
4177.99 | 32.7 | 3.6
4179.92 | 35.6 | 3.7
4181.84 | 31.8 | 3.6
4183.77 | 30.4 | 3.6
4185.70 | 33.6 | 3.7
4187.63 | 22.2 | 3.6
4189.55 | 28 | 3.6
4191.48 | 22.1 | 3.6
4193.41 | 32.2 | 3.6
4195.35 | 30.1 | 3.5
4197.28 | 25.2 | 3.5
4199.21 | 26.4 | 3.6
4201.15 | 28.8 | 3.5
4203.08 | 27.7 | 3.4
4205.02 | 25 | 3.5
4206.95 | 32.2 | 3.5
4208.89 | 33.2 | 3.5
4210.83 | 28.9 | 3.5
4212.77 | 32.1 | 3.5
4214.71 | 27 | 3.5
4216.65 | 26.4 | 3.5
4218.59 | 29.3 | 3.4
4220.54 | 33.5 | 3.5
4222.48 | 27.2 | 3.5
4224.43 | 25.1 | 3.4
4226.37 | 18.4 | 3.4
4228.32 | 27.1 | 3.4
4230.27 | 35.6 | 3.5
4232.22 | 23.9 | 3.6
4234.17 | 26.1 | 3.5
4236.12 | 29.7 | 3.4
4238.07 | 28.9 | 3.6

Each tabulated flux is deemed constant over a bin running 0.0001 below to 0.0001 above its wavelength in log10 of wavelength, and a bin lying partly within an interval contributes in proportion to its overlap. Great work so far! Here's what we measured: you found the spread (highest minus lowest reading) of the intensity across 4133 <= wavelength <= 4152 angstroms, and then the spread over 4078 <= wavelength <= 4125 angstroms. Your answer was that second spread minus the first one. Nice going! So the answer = 12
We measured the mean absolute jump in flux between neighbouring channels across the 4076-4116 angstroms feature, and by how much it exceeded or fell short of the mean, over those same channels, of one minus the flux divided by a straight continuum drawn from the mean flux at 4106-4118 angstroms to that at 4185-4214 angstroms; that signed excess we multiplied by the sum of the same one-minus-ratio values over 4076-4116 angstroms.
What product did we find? 11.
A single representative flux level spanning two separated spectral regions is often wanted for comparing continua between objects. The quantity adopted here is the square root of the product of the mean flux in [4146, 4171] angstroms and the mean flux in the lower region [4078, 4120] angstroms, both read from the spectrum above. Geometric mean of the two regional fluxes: 28.0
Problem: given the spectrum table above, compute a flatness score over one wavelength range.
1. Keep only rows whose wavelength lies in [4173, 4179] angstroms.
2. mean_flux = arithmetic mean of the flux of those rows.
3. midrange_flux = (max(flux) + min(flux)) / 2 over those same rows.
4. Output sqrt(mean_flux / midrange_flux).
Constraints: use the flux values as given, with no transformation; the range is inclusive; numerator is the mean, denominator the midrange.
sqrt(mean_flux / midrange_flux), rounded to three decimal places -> 1.010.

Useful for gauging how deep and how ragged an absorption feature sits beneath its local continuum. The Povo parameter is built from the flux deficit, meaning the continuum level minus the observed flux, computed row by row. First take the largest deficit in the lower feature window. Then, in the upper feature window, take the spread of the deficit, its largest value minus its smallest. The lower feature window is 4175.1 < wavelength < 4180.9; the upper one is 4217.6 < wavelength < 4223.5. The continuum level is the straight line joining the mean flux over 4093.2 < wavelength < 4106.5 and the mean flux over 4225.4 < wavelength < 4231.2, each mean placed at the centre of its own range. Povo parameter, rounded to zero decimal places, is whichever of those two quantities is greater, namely 6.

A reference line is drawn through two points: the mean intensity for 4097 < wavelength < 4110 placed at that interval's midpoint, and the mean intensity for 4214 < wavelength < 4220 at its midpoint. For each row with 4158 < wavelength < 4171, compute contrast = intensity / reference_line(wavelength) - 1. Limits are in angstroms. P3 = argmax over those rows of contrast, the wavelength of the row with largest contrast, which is 4166.47 angstroms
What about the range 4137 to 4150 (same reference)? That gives 4145.41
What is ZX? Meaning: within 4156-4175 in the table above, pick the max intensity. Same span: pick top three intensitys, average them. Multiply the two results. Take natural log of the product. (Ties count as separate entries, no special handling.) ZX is 6.96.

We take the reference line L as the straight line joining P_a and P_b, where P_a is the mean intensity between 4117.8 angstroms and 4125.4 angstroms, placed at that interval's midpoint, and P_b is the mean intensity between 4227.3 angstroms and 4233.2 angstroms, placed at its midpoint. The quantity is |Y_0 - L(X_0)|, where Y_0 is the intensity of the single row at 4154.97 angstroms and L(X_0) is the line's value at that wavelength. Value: 7.1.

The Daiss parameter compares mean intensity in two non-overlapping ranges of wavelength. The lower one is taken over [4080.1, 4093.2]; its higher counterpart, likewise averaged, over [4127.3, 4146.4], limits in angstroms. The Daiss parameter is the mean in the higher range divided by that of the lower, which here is 1.07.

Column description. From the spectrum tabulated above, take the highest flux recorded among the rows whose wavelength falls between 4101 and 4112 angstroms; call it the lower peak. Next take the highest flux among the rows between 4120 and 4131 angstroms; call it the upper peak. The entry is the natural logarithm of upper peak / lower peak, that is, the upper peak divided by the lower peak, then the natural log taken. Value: -0.11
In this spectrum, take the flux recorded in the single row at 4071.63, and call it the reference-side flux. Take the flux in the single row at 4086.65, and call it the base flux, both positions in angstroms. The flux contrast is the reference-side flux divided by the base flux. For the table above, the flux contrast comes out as 1.49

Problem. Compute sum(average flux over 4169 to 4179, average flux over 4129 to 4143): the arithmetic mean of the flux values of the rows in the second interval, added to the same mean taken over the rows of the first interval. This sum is 57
